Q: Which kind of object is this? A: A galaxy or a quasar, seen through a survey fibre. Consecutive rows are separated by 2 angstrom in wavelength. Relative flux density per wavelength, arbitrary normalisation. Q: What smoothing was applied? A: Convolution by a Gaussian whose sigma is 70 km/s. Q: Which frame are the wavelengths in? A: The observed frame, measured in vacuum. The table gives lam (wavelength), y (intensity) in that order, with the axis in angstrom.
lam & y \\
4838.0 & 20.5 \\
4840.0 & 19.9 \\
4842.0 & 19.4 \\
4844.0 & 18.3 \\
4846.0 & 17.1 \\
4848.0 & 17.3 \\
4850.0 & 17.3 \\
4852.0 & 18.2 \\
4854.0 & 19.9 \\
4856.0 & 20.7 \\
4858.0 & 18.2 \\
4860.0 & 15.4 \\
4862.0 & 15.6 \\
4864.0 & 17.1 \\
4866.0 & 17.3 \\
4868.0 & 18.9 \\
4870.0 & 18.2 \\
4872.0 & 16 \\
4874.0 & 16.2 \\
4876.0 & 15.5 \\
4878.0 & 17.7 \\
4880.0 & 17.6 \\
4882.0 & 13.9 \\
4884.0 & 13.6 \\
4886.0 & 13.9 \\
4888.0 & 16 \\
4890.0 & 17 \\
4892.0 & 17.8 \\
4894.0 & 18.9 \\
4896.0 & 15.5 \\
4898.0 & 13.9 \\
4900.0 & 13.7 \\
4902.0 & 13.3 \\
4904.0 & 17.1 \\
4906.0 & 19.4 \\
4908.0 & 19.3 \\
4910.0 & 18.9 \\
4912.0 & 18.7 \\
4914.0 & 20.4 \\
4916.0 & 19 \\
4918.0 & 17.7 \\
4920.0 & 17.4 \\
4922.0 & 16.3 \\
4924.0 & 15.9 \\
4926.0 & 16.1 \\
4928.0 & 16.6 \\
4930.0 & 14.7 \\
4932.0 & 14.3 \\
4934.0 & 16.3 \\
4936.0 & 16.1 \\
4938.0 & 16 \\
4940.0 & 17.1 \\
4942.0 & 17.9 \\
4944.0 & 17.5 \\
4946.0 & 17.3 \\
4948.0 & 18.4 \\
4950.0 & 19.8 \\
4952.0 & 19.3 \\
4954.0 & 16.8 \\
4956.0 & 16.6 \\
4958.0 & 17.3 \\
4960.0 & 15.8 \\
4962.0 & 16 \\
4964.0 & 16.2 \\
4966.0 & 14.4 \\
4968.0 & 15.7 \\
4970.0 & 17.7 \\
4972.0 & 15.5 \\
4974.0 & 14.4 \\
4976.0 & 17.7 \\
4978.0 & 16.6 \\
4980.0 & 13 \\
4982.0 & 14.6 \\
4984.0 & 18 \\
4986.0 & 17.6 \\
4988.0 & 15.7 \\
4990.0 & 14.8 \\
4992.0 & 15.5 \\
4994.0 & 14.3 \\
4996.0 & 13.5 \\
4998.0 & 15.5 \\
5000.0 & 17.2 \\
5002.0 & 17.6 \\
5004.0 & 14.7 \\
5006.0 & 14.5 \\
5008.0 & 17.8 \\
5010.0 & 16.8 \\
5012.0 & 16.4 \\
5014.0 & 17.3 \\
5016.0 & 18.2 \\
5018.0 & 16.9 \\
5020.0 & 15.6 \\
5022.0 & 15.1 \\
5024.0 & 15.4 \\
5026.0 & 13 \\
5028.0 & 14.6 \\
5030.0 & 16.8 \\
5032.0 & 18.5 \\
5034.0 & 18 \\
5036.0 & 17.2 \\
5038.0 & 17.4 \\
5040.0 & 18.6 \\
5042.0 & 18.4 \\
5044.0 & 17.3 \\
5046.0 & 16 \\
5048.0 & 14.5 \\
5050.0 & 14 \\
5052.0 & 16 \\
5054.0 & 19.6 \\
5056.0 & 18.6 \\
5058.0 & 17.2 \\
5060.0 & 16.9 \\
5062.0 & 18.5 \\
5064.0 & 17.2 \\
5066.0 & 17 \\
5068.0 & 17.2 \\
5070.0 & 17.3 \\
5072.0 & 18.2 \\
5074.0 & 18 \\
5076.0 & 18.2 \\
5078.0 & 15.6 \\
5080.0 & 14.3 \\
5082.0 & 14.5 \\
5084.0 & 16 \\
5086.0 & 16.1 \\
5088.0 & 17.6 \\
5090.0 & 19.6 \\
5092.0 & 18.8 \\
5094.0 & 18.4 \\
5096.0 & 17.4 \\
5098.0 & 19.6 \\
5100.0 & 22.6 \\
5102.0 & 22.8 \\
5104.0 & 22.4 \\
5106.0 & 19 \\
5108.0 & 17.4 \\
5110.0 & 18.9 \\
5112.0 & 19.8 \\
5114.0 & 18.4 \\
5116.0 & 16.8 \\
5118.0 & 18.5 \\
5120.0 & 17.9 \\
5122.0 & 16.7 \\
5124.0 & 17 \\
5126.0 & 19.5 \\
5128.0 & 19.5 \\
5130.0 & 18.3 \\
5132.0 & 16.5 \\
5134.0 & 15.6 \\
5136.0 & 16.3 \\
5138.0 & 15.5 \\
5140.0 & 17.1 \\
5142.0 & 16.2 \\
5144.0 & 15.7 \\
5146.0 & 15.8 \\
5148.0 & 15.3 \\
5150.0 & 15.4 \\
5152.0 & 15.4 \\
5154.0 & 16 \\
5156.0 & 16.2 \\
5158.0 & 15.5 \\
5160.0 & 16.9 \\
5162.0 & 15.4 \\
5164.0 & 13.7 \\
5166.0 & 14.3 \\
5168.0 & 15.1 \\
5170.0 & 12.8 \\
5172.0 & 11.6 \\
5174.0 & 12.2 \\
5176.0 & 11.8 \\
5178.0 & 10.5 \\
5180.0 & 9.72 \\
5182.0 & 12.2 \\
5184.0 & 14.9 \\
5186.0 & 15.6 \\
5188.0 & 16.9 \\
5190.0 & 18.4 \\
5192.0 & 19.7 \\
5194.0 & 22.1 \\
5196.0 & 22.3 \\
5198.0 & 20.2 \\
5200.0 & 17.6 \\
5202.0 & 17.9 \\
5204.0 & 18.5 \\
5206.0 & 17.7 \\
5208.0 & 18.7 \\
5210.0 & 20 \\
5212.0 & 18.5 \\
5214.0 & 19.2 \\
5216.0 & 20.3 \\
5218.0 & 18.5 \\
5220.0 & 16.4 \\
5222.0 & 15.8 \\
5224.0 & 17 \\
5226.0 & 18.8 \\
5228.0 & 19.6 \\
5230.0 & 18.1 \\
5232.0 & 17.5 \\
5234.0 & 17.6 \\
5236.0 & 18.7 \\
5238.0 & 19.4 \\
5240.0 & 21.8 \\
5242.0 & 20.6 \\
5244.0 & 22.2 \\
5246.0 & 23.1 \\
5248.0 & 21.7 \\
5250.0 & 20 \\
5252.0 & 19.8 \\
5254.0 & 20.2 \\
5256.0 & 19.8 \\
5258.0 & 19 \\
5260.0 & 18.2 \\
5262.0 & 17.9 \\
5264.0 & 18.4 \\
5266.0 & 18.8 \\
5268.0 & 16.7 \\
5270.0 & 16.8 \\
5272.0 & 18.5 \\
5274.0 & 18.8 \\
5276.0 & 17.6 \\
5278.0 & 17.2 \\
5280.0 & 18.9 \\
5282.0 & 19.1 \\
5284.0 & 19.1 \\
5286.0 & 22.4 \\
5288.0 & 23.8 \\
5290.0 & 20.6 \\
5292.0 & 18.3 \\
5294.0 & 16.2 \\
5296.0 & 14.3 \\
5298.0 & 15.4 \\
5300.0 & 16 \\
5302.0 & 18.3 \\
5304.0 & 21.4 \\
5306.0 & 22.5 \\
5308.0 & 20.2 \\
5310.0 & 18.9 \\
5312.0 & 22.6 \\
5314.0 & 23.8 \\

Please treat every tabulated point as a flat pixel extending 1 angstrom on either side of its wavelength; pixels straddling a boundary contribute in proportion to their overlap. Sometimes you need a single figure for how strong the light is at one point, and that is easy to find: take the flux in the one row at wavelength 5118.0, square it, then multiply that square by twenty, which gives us 6845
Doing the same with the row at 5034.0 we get 6480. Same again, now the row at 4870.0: 6625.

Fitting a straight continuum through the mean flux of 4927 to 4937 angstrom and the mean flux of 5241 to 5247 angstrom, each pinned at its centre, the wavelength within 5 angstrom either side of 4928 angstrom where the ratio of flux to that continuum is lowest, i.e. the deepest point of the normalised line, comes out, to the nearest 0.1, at 4932.0 angstrom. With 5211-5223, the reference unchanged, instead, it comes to 5222.0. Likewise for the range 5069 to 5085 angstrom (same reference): 5080.0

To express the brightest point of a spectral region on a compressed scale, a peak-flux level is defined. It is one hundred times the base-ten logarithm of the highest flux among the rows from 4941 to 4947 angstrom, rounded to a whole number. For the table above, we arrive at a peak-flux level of 125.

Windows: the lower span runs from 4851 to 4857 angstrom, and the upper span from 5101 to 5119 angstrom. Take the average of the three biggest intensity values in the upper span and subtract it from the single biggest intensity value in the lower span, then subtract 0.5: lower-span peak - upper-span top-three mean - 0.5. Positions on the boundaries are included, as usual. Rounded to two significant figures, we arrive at -1.5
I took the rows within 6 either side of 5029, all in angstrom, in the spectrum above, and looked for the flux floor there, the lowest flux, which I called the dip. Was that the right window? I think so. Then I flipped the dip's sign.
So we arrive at -13.0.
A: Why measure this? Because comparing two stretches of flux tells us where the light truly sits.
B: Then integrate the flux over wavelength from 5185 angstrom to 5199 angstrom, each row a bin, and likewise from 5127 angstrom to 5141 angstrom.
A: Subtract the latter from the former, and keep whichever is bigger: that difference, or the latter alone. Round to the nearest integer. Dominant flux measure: 238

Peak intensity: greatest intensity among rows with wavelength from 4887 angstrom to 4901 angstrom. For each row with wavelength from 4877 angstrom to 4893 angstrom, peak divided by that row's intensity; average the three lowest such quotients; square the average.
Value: 1.14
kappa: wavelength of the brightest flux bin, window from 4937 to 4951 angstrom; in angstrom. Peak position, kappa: 4950.0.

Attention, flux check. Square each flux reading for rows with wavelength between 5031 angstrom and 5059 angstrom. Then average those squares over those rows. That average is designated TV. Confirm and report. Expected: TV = 299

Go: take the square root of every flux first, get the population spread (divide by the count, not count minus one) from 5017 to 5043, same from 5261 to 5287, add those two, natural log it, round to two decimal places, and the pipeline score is -1.01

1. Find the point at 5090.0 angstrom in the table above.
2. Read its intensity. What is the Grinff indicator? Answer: 19.6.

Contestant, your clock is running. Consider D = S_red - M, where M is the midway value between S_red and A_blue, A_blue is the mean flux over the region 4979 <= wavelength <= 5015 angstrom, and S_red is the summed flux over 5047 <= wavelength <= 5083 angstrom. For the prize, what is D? 143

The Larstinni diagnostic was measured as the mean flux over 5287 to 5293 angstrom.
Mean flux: 21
